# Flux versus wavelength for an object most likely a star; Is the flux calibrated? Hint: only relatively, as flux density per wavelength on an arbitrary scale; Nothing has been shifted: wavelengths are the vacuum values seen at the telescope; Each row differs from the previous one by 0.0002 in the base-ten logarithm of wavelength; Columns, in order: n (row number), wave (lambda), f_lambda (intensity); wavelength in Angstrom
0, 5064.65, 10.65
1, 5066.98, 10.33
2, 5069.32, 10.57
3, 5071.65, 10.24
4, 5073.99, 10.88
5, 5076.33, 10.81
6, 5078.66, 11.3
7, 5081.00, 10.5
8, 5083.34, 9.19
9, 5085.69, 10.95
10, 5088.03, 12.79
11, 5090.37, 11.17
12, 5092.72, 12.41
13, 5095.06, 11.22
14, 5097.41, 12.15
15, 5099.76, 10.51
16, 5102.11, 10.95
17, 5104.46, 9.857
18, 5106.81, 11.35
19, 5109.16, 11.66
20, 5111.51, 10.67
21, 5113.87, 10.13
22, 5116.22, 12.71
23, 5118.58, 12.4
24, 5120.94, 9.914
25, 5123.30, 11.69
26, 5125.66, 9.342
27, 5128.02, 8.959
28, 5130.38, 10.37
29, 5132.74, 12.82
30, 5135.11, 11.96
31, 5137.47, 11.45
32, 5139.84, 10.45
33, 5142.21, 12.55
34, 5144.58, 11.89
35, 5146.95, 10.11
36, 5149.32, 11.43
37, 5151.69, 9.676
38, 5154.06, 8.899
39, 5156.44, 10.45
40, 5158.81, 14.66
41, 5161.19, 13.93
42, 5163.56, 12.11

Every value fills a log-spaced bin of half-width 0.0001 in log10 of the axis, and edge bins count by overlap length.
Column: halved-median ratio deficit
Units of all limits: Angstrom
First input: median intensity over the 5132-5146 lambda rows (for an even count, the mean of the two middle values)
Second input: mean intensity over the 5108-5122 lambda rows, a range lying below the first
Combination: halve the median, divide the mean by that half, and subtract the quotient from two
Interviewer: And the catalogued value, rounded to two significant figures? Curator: 0.11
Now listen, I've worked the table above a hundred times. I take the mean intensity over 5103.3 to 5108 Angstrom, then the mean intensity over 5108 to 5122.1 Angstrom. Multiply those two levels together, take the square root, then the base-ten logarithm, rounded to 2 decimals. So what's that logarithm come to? 1.04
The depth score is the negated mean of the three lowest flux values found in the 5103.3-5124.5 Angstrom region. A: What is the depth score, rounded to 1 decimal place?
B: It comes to -10.0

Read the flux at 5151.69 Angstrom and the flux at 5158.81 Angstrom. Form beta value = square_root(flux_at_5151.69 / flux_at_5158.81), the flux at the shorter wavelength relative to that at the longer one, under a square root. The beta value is 0.81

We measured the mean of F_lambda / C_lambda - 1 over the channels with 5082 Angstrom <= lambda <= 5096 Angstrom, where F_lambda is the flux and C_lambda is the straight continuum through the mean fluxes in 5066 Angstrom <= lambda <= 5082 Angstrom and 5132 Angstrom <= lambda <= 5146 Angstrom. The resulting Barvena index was 0.03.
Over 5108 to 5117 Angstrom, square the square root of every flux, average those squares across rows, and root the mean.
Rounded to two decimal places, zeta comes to 3.36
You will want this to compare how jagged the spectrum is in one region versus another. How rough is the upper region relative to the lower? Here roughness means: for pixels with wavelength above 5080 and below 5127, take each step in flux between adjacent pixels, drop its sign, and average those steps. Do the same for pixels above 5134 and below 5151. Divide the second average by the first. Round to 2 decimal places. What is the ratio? 0.90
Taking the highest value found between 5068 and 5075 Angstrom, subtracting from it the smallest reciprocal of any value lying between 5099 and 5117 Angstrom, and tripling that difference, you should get 32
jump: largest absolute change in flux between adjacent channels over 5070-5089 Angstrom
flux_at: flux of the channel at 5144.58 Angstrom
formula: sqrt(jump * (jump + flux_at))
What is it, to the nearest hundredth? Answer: 5.03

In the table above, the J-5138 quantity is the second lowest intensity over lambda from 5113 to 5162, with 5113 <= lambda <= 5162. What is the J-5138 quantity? 8.959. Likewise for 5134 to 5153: 10.11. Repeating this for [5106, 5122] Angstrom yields 10.13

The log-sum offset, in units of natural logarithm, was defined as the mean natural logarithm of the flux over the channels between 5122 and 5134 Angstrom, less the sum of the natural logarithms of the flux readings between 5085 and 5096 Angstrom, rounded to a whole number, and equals -10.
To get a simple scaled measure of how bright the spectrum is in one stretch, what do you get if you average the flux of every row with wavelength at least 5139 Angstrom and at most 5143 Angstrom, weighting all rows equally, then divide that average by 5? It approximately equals 2.30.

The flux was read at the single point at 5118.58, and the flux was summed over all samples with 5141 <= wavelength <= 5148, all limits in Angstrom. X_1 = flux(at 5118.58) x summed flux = 428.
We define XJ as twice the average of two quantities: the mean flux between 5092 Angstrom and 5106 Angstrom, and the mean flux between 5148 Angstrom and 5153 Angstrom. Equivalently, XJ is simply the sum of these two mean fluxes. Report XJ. 21.7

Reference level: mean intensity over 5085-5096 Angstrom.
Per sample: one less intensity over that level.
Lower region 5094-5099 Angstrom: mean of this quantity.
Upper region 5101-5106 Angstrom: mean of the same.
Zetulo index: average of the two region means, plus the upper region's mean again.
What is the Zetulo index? 0.17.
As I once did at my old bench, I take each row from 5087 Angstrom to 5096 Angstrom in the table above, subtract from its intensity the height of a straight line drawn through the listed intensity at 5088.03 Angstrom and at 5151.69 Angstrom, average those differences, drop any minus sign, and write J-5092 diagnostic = 0.72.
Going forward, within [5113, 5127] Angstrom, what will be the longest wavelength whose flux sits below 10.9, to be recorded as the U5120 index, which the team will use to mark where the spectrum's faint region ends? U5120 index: 5125.66 Angstrom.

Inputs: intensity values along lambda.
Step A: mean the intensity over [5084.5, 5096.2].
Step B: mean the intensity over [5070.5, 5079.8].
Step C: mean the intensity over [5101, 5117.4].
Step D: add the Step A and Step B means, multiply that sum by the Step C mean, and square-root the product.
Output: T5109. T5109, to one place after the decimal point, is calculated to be 15.8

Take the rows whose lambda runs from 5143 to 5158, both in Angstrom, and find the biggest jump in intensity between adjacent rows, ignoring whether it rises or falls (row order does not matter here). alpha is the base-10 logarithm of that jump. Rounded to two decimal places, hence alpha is 0.25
